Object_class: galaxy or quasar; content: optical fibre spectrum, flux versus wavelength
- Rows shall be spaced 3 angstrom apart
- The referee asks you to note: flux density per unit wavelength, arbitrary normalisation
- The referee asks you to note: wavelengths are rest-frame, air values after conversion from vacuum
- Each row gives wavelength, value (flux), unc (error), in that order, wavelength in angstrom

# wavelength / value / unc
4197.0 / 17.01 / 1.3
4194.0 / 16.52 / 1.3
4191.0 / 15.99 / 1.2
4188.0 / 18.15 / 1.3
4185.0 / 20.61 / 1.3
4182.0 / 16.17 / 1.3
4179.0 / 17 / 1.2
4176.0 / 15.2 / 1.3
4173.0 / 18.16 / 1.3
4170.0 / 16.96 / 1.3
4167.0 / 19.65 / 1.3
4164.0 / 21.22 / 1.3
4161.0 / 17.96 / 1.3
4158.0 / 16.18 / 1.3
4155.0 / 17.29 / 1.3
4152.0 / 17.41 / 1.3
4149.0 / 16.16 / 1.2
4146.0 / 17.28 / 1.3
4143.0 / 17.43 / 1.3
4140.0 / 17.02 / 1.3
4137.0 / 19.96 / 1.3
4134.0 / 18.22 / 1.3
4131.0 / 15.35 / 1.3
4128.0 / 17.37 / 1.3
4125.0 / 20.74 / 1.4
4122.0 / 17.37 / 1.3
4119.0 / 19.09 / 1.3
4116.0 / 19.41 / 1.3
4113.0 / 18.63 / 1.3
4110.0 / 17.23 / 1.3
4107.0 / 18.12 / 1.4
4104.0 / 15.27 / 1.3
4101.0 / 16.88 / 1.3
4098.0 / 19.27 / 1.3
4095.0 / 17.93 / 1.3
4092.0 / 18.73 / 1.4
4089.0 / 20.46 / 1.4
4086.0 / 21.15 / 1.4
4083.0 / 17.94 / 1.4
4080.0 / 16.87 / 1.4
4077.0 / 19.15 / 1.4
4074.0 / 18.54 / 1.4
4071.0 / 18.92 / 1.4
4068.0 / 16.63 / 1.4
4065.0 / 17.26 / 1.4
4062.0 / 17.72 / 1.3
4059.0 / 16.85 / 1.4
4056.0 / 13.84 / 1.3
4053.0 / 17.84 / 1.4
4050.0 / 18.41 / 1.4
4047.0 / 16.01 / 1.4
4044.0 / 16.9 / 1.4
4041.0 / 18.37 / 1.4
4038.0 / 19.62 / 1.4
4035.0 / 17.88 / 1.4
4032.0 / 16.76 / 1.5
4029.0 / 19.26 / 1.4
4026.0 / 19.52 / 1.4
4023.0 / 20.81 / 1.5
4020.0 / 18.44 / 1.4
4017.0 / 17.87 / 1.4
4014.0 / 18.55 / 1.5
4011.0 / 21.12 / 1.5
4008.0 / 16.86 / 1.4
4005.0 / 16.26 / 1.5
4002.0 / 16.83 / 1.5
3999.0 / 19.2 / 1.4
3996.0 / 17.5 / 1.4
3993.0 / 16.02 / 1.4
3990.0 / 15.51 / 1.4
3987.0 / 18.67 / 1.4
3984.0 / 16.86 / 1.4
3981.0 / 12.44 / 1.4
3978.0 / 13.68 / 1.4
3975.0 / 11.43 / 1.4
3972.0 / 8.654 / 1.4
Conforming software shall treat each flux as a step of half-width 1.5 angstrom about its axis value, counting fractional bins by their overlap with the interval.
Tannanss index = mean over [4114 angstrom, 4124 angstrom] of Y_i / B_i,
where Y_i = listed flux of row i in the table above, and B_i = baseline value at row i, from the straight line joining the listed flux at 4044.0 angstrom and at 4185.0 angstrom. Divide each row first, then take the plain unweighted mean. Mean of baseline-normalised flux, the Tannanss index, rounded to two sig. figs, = 0.99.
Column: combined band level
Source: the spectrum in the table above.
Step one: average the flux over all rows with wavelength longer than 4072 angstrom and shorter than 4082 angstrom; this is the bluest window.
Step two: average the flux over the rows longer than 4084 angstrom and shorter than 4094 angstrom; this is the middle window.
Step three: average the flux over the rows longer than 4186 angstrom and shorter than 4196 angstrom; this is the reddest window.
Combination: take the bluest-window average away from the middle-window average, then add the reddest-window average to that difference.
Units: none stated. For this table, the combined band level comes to 18.8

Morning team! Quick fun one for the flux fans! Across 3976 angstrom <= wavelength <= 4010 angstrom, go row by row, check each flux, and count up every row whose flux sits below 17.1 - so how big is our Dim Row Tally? 8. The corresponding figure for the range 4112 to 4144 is 2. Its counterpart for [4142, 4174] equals 3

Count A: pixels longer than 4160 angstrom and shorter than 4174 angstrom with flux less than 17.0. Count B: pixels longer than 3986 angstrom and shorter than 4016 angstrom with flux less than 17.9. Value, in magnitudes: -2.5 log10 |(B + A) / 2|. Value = -1.4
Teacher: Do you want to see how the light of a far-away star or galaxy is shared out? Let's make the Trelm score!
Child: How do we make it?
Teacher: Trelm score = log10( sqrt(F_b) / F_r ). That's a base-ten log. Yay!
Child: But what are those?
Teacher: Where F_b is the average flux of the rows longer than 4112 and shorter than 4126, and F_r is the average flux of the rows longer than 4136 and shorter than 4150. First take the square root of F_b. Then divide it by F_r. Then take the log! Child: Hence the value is -0.605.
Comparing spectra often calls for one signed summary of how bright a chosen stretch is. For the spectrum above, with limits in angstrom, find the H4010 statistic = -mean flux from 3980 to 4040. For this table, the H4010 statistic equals -17.8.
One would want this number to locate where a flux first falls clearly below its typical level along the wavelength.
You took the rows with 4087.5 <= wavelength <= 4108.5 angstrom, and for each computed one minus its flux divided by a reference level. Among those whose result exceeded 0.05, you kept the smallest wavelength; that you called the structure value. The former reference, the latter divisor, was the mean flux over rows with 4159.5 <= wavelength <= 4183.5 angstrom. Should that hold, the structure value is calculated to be 4101.0 angstrom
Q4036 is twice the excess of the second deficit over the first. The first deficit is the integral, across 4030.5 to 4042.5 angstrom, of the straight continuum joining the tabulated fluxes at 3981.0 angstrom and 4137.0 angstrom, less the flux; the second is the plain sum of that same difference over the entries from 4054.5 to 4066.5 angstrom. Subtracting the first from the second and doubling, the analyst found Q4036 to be 72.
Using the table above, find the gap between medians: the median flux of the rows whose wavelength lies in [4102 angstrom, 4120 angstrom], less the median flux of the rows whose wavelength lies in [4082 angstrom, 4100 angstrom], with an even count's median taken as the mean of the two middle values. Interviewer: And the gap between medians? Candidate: -0.6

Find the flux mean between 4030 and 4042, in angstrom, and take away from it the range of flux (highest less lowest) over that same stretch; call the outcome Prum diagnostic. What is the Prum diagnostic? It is 15.3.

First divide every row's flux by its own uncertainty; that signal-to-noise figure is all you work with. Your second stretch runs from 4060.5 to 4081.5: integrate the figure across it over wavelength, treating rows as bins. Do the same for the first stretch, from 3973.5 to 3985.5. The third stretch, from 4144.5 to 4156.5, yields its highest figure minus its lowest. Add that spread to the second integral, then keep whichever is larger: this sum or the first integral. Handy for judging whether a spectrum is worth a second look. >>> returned 271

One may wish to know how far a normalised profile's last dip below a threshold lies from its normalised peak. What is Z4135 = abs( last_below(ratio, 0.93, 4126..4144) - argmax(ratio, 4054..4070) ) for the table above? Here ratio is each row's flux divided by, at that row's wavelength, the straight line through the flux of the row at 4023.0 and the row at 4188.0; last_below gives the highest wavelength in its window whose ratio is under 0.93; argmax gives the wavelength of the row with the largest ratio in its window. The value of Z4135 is 81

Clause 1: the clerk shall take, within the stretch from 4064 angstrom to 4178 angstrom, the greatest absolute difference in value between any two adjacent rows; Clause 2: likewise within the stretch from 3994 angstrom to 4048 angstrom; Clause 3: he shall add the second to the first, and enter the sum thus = 7.6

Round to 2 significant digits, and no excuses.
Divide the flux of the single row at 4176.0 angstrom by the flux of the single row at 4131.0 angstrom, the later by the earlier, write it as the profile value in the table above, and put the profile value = 0.99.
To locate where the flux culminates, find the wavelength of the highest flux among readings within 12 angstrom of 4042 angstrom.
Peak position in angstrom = 4038.0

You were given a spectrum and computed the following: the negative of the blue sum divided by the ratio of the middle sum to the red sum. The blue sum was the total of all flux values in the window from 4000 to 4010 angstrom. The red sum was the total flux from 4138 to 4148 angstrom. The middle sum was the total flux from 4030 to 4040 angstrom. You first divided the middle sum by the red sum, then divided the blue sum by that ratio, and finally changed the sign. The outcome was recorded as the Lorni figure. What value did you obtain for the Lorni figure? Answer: -47.6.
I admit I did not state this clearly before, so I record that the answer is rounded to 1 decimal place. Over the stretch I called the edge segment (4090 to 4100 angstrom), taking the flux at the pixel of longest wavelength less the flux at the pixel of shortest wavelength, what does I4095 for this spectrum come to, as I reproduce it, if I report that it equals 0.5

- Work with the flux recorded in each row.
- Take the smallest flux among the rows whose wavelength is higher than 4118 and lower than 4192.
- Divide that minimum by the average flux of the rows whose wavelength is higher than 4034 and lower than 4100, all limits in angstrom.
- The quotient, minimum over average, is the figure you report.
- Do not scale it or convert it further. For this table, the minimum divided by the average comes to 0.844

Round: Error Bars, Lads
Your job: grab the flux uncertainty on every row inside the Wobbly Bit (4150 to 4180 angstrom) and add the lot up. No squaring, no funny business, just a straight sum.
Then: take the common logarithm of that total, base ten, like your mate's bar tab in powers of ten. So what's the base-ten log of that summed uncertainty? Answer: 1.11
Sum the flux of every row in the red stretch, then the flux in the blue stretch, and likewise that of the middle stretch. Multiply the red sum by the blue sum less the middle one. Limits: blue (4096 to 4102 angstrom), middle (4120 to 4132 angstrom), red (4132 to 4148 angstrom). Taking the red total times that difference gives -3118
